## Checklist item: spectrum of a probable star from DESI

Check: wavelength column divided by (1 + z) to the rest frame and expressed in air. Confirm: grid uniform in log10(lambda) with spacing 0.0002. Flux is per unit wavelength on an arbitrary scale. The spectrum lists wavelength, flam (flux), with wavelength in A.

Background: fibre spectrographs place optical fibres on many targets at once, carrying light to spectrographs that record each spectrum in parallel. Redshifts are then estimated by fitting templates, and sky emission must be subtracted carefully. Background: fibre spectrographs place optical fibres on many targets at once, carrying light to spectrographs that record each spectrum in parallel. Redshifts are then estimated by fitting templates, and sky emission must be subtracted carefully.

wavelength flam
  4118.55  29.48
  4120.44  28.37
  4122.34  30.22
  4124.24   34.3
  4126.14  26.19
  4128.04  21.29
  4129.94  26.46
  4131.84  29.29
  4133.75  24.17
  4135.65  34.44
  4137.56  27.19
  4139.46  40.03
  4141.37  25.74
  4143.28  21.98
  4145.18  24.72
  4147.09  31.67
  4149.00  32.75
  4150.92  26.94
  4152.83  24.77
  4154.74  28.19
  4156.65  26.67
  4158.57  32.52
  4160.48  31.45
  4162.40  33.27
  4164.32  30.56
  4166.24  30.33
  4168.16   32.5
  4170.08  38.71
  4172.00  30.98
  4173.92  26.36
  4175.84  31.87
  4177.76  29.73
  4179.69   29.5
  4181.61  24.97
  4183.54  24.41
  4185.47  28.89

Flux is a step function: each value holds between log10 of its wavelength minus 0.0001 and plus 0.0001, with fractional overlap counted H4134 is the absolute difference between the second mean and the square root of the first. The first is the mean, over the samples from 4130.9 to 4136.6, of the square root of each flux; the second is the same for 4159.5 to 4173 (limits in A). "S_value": 3.4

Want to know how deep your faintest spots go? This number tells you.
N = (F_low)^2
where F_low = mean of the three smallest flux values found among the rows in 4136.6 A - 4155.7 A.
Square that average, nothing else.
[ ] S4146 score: 568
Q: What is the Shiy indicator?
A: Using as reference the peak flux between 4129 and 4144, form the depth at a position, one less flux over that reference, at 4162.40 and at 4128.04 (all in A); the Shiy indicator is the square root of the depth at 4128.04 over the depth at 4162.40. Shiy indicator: 1.66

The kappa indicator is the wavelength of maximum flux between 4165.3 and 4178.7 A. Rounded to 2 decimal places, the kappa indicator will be 4170.08 A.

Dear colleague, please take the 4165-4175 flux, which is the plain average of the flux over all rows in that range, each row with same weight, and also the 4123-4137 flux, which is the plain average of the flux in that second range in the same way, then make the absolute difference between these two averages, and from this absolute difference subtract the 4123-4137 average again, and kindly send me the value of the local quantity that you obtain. -24.3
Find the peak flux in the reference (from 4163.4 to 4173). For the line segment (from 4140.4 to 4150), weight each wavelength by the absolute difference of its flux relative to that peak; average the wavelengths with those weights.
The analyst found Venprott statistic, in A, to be 4144.4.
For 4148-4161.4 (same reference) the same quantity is 4154.5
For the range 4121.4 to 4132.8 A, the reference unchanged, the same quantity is 4127.6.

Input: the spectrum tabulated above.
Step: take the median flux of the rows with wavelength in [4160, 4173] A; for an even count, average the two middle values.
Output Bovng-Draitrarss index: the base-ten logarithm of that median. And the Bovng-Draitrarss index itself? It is 1.50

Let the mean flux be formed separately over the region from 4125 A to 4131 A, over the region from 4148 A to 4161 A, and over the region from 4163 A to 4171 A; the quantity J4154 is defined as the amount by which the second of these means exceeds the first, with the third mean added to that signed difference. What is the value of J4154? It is 37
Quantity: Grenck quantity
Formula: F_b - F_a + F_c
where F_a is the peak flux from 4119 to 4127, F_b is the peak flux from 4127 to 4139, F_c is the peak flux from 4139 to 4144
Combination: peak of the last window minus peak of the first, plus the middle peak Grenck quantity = 40.2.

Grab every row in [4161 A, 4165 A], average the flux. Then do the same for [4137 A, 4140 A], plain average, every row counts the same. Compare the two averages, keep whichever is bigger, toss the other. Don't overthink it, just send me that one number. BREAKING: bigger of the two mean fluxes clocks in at 33.6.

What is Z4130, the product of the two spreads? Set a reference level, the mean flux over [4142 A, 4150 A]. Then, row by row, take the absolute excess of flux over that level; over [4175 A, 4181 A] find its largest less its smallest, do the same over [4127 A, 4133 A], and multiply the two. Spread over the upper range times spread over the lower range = 12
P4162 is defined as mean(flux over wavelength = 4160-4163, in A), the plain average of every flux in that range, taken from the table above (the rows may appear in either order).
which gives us 32.4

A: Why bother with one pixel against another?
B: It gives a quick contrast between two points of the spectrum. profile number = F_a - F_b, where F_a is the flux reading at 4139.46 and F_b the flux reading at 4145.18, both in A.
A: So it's 15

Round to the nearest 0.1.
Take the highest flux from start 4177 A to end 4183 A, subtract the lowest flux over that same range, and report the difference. 4.8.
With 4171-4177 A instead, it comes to 5.5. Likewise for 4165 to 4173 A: 8.4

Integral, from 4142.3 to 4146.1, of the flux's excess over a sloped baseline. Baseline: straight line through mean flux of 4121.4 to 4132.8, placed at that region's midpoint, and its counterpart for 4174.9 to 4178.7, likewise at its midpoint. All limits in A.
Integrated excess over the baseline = -21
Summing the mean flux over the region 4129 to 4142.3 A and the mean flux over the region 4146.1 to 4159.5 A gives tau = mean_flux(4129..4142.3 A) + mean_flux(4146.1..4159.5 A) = 58.7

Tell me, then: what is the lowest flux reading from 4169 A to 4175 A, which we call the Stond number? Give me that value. 26.36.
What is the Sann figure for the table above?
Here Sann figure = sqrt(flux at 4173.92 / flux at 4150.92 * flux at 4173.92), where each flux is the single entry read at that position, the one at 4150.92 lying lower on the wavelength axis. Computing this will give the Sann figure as 5.08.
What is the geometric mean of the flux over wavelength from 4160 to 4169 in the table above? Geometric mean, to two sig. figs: 32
